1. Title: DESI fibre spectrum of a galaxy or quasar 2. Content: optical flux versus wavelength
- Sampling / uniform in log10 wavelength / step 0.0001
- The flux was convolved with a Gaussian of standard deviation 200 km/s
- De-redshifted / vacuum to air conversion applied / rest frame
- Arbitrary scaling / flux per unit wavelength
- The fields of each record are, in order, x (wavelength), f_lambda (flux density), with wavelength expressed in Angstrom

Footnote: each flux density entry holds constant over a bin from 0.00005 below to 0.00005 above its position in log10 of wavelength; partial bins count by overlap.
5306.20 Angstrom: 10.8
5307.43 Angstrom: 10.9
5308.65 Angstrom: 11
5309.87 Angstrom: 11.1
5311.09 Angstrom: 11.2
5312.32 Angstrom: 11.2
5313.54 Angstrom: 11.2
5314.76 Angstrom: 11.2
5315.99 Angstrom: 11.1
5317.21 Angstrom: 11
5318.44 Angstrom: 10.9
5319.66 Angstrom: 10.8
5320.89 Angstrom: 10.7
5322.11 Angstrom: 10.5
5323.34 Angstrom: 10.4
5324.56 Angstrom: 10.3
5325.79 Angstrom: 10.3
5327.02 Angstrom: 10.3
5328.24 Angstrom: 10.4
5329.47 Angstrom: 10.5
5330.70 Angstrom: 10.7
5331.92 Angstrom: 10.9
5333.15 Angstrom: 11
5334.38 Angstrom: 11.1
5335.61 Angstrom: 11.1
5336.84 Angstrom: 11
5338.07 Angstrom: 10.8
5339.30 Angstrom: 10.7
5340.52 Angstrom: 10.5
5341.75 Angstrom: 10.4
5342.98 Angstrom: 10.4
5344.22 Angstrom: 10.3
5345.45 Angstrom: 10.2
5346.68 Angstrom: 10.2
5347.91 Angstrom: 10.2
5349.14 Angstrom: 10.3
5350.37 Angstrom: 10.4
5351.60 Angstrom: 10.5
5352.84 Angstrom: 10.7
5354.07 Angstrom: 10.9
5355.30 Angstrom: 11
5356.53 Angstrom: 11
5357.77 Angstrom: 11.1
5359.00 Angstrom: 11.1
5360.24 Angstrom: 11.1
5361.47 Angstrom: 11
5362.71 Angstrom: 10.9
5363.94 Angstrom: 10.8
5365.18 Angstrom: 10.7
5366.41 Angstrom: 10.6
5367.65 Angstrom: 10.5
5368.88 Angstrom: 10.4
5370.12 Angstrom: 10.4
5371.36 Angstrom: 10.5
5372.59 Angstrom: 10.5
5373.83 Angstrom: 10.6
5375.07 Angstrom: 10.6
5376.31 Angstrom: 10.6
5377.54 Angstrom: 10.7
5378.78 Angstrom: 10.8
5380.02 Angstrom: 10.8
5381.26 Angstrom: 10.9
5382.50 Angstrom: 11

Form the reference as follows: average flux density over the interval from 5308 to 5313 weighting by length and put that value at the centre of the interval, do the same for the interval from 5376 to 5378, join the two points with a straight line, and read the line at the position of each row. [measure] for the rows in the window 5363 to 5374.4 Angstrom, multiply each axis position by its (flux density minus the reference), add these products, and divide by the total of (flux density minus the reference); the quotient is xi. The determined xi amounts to 5369.7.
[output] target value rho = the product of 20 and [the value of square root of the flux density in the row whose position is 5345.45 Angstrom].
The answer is 63.9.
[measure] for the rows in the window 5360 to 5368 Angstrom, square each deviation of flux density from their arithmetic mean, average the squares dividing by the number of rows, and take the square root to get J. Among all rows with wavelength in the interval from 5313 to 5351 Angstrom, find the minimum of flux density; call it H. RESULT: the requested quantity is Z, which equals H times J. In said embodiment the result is 2.0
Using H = 10.2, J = 0.20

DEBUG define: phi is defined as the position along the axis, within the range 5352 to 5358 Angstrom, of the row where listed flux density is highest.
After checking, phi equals 5357.77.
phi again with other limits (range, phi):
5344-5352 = 5351.60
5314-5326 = 5314.76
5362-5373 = 5362.71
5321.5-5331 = 5330.70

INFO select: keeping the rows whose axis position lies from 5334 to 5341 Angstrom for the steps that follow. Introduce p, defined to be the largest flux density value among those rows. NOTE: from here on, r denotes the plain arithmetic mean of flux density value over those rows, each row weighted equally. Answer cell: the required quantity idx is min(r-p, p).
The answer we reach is -0.23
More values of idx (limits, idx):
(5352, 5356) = -0.13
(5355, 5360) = -0.05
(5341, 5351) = -0.10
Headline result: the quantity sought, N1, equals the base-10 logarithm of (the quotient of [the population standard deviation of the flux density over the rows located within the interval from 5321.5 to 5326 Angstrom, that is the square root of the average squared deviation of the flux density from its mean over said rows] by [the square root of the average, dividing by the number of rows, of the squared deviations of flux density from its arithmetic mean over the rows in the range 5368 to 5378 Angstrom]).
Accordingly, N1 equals -0.08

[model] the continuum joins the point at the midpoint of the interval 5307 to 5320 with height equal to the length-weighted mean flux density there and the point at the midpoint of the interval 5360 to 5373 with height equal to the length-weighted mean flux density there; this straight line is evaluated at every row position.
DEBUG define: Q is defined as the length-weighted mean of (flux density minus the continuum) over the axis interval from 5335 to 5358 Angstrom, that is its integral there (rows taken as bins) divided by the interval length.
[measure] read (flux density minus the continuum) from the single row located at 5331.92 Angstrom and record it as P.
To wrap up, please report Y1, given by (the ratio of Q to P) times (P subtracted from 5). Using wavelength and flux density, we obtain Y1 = 38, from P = 0.0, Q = -0.21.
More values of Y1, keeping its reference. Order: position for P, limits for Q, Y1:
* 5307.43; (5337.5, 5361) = 4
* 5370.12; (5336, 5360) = 4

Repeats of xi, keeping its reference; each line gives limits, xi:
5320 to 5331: 5325.7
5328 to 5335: 5328.9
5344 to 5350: 5346.6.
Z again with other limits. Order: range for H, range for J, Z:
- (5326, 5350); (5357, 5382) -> 2.3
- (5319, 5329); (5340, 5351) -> 1.1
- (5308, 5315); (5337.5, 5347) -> 2.3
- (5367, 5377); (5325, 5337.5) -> 3.3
